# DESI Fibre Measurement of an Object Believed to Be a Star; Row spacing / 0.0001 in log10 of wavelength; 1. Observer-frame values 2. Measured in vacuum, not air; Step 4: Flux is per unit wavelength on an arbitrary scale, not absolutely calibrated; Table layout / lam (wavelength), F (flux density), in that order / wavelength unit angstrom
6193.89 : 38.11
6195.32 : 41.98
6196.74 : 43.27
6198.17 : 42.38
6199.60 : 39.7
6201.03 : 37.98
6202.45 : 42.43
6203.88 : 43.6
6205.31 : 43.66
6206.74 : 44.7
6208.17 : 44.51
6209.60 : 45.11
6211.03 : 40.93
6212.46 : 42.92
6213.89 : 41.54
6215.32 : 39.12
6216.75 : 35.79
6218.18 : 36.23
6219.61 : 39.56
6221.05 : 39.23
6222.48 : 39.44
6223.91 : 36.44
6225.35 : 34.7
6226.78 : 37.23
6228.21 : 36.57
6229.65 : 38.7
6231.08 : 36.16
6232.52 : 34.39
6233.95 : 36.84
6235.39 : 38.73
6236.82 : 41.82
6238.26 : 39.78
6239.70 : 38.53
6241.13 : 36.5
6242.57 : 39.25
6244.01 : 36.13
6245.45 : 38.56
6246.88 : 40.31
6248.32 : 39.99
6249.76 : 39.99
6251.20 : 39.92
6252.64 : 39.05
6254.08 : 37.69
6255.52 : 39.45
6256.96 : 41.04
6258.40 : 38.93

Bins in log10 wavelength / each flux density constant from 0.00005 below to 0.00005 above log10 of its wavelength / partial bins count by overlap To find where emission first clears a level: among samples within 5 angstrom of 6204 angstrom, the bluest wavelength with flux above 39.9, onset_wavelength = 6202.45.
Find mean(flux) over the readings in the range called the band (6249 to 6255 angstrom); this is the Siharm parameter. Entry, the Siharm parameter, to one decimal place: 39.2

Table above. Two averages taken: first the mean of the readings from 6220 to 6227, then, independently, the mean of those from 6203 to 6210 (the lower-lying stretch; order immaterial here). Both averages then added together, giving 81.7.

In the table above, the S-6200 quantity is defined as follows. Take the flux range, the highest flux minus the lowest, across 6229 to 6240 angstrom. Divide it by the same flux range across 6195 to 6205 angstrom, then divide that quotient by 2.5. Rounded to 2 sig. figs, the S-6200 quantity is 0.53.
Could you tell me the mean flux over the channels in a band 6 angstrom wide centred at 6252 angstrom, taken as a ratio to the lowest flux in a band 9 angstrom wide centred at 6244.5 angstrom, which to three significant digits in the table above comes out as 1.08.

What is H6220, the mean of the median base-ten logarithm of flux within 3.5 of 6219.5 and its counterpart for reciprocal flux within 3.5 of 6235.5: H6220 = 0.810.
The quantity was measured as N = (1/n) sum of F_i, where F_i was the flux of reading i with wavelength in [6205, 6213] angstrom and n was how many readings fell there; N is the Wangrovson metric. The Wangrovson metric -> 43.6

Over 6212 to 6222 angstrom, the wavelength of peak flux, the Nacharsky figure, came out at 6212.46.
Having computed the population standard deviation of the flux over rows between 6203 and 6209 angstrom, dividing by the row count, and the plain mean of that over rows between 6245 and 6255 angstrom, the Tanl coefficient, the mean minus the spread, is 38.9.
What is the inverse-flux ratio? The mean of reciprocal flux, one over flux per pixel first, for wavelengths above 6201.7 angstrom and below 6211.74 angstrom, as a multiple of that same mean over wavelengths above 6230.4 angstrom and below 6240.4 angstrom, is 0.87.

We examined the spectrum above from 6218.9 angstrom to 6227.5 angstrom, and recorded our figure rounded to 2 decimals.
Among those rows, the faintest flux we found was 34.70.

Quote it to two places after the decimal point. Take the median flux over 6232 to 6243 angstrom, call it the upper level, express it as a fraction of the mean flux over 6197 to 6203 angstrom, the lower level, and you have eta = 0.95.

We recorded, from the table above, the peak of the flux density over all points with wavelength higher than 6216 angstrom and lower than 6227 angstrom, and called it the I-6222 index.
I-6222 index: 39.56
